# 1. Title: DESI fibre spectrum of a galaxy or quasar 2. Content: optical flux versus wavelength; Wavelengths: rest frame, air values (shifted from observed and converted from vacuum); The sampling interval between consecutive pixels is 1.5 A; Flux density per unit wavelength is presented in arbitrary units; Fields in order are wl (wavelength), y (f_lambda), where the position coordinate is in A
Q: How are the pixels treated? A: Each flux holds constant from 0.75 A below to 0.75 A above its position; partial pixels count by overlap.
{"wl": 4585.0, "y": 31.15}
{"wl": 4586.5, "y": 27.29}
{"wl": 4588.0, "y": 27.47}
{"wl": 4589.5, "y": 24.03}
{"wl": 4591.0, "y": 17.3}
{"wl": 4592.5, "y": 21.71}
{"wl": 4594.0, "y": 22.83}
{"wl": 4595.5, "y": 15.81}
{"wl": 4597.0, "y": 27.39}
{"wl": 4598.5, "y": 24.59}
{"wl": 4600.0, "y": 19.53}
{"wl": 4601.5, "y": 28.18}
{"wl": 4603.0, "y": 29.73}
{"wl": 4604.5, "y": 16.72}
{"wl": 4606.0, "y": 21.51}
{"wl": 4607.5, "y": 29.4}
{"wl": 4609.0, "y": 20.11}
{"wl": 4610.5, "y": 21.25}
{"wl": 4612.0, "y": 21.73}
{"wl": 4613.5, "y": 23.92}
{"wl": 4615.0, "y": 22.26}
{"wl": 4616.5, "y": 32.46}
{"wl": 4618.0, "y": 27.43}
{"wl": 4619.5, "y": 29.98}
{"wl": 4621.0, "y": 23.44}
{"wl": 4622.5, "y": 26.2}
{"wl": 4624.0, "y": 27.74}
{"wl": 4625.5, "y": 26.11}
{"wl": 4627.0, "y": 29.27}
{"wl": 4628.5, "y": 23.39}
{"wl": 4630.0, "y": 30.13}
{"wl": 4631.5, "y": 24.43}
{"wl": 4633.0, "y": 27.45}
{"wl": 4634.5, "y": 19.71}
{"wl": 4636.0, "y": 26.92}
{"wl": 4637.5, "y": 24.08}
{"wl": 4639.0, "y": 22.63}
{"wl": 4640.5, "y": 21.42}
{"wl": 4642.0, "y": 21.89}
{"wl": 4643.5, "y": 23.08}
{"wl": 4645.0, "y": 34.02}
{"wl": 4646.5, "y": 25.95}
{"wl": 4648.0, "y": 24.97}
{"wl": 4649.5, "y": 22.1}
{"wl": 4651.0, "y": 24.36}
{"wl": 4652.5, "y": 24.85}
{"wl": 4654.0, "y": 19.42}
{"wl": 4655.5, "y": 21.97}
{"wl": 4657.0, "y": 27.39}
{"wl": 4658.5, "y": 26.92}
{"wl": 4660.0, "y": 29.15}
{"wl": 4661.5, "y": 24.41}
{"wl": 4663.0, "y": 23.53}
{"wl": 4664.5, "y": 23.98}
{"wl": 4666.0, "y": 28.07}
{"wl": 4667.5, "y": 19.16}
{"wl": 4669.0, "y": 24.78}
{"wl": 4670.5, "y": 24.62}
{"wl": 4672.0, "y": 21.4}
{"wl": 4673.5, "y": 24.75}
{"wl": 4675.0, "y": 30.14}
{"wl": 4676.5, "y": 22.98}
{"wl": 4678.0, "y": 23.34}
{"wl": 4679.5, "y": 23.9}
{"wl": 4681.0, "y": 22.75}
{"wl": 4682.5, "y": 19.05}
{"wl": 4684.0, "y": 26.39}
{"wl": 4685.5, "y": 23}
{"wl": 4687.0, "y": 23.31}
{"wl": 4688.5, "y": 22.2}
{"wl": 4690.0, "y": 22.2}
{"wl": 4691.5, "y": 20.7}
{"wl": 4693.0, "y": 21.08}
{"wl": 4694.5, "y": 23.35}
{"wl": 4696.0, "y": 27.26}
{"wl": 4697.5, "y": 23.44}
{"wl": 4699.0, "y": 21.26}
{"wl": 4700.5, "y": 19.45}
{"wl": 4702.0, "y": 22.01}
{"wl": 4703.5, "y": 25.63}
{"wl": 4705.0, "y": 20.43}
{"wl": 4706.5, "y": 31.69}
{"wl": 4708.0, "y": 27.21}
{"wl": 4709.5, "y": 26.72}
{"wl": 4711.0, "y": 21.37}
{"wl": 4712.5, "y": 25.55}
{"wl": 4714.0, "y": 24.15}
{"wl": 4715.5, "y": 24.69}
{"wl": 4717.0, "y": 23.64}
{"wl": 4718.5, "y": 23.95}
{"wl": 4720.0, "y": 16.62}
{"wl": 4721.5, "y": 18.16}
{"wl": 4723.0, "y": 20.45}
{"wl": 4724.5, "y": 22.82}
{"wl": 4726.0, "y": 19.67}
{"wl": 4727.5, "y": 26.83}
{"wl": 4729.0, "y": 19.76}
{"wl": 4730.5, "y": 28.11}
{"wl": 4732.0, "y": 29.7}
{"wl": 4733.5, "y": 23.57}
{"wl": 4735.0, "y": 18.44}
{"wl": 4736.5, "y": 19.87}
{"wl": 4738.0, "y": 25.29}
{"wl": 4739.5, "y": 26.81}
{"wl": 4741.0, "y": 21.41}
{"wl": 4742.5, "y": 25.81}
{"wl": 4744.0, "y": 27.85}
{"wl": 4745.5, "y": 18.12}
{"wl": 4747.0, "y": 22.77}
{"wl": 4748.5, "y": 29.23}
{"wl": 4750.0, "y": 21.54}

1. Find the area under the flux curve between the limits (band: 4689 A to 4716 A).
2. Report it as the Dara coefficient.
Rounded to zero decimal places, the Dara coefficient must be 642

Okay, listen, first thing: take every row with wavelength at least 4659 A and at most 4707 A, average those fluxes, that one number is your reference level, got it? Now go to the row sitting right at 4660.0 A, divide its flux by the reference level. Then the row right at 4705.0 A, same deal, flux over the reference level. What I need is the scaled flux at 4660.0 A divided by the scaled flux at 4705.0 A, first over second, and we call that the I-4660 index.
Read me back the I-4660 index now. 1.43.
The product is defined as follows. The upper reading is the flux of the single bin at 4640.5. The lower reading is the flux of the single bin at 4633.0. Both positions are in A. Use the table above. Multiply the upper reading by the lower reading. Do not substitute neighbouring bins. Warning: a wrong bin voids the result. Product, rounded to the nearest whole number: 588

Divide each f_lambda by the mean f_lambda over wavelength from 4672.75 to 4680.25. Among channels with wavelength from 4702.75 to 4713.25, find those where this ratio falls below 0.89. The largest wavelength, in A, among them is 4711.0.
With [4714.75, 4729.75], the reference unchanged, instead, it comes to 4729.0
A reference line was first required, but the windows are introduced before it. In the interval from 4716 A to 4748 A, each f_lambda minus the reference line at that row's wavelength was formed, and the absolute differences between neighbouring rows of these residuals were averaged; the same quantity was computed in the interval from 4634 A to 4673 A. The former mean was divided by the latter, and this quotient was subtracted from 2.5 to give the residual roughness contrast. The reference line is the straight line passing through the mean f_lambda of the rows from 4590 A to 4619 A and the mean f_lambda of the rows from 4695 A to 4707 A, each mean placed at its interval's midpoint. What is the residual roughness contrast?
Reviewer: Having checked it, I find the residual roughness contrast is 1.2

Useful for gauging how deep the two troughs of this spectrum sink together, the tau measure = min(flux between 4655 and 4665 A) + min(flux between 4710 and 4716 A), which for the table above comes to 43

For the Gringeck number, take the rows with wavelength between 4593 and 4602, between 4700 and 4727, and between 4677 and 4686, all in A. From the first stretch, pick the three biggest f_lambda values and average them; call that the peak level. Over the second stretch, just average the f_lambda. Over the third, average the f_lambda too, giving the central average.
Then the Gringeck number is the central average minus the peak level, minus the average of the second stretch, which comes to -26.7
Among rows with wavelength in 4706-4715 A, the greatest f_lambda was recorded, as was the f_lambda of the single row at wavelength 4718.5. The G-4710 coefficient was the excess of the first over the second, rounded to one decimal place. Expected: 7.7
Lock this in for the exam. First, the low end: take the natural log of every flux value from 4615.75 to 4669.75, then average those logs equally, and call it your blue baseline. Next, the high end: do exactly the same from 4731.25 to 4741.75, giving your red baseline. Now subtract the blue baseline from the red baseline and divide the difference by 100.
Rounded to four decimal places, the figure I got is -0.0008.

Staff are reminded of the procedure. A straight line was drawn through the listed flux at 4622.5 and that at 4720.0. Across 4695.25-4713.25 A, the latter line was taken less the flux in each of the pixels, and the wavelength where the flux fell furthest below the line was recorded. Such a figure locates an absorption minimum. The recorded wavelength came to 4700.5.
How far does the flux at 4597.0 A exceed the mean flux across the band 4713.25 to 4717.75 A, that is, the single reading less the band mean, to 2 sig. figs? 3.2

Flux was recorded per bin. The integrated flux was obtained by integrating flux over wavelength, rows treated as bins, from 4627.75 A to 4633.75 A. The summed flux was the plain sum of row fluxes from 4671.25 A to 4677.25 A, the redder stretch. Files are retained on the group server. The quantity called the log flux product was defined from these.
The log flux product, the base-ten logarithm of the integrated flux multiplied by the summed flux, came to 4.20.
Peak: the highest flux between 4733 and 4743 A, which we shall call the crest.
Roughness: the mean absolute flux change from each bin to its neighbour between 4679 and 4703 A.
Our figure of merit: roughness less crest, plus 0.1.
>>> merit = -24.3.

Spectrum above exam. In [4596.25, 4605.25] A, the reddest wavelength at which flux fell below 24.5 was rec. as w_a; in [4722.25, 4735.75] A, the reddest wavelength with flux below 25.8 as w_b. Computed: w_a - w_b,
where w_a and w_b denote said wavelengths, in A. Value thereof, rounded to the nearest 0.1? -130.5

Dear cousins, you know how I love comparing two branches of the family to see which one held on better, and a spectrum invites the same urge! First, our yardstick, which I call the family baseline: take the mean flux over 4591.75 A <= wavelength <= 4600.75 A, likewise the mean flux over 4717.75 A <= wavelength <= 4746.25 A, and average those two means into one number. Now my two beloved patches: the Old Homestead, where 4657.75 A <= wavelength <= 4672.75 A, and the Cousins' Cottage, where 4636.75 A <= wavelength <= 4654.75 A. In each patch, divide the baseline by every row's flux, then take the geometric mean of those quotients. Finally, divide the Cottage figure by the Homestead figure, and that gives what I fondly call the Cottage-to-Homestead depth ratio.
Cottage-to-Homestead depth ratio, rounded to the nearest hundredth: 1.02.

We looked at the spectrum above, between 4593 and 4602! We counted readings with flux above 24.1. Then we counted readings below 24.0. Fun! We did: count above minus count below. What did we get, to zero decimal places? 0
